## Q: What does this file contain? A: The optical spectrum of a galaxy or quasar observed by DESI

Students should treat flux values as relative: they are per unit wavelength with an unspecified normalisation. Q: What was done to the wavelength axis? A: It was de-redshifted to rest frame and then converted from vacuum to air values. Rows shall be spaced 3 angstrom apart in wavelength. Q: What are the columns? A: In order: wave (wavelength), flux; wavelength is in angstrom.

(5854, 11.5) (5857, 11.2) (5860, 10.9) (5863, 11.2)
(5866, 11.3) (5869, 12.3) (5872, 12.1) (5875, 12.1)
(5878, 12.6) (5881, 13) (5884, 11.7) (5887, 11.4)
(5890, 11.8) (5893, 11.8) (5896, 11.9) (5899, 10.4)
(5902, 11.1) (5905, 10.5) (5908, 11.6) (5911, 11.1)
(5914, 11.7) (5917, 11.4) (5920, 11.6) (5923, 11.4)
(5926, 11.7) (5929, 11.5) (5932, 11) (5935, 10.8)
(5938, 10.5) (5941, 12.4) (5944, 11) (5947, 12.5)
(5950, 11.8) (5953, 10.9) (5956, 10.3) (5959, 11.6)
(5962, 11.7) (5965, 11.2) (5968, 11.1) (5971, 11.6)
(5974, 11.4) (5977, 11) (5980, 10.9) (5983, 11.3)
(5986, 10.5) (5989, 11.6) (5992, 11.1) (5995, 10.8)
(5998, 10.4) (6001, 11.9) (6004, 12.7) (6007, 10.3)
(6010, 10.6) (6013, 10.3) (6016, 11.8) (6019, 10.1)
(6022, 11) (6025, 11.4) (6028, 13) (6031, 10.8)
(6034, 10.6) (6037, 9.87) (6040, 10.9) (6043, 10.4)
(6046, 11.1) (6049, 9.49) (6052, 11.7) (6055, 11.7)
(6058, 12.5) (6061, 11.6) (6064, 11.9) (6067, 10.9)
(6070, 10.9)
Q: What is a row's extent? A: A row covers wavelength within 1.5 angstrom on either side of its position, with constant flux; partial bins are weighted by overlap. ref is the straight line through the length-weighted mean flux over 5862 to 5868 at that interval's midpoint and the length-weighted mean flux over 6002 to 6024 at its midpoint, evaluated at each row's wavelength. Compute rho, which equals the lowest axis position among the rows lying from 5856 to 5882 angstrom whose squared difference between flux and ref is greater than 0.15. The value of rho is 5860 angstrom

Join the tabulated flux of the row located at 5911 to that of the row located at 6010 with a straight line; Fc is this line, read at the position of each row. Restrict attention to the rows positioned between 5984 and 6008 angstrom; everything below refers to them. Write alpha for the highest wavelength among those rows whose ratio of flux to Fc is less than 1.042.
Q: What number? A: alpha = 6007 angstrom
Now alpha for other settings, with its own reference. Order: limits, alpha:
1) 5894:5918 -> 5917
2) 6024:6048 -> 6043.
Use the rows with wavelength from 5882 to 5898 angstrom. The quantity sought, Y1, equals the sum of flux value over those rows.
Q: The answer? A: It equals 58.6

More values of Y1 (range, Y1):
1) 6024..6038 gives 55.7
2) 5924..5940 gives 55.5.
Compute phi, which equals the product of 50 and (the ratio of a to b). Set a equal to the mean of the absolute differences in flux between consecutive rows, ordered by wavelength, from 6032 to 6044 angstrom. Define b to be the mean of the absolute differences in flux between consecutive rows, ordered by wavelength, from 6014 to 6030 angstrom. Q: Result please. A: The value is 33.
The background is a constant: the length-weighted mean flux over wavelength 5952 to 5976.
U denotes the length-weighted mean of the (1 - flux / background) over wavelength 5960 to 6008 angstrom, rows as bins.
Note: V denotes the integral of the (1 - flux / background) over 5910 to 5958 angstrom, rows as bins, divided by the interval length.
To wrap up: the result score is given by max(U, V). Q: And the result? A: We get 0.000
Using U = 0.000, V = -0.01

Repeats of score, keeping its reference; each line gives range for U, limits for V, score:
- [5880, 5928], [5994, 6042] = 0.018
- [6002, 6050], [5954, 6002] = 0.027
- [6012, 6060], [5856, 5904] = 0.015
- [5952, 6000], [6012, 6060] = 0.015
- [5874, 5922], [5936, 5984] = -0.008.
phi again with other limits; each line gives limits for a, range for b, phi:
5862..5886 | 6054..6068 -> 33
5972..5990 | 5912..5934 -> 99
